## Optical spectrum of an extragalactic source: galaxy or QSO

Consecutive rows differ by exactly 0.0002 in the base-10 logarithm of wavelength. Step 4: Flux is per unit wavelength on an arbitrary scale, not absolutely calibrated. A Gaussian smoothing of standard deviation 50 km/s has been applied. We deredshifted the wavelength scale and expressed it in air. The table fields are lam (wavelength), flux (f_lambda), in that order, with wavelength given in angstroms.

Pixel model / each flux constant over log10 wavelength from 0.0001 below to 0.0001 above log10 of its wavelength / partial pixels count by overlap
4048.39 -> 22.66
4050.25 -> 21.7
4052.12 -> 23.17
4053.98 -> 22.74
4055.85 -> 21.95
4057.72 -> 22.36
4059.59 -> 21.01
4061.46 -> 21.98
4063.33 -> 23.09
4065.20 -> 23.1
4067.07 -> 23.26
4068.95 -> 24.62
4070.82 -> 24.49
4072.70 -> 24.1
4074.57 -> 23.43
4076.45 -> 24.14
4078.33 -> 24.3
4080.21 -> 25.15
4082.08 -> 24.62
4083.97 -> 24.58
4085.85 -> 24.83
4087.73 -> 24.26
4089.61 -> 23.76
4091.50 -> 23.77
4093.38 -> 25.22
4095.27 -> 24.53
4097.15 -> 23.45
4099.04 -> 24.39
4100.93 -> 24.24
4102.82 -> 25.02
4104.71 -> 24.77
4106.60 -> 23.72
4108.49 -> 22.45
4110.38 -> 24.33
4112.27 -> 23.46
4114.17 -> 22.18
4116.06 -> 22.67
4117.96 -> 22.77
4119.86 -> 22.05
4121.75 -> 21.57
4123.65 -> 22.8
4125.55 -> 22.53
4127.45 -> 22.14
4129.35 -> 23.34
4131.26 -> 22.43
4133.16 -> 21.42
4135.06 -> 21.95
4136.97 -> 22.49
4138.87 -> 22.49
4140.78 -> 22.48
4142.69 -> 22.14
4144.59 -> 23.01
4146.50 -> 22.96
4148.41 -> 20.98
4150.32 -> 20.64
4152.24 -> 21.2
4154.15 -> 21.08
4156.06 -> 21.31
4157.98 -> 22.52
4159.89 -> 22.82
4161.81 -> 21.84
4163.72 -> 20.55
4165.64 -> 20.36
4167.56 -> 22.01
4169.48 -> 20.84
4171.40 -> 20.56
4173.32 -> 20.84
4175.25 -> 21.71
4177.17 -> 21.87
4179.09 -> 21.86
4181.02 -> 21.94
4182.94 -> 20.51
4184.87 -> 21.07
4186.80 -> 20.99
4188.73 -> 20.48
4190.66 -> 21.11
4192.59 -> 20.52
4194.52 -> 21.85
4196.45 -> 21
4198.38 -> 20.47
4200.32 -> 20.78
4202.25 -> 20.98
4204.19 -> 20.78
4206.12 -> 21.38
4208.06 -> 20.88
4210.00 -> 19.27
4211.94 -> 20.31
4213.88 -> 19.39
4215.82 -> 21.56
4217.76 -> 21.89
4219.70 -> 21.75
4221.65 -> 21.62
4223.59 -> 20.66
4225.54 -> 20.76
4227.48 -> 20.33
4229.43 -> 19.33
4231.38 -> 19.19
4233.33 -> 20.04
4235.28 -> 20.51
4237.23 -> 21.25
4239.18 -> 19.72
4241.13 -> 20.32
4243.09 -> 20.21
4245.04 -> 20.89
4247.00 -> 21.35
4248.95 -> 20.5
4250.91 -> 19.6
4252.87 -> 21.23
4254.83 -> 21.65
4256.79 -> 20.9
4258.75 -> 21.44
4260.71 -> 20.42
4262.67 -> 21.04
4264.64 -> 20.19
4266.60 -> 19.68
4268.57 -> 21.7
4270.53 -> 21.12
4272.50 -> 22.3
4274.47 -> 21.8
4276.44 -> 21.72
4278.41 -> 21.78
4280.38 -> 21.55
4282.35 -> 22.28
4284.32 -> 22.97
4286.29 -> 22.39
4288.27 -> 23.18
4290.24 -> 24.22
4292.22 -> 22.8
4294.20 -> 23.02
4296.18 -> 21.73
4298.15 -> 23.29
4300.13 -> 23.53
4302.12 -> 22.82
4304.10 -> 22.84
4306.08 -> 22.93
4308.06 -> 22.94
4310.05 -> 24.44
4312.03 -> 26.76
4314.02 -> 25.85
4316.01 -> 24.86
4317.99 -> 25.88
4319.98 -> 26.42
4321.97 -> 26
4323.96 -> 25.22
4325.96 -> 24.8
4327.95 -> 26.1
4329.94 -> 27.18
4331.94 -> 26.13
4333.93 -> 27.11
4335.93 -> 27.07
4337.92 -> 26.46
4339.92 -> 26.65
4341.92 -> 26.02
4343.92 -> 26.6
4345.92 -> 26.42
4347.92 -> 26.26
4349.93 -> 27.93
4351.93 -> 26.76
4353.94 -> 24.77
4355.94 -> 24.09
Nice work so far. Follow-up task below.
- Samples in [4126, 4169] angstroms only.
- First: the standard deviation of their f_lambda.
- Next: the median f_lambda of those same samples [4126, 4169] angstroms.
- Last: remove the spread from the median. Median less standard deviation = 21.2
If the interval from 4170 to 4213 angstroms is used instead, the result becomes 20.3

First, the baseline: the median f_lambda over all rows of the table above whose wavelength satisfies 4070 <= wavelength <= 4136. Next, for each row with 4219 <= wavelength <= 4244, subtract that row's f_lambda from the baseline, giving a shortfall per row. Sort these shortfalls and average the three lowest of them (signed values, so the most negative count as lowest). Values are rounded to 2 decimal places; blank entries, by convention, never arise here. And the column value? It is 2.22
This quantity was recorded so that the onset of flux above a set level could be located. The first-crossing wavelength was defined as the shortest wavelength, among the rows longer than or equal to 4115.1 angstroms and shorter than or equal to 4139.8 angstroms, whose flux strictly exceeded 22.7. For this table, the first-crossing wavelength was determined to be 4117.96 angstroms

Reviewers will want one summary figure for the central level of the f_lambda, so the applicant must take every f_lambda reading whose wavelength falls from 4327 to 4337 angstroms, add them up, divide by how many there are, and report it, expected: 26.7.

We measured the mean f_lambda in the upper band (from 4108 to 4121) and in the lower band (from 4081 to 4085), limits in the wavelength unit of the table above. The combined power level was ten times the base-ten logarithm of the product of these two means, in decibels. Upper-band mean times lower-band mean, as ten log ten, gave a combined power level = 27.50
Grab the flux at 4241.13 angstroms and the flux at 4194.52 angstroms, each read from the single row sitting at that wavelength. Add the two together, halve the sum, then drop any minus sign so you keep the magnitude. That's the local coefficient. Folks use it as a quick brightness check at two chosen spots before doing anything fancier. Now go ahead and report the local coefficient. 21.1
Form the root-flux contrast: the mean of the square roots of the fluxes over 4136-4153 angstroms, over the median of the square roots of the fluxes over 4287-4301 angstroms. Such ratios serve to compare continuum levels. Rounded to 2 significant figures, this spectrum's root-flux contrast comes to 0.97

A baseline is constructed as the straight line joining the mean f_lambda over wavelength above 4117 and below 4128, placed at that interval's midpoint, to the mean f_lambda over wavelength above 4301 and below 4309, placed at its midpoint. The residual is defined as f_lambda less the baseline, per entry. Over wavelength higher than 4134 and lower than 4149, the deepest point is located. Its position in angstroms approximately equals 4148.41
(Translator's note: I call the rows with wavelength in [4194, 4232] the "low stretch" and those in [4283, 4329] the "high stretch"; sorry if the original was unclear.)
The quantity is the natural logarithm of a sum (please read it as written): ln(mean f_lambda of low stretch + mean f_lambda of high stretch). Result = 3.80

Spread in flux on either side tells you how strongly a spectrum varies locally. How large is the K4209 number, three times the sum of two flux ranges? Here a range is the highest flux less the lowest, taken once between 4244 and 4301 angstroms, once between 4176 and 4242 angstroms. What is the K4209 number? 22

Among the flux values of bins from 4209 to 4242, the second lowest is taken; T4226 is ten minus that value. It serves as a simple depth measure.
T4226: -9.3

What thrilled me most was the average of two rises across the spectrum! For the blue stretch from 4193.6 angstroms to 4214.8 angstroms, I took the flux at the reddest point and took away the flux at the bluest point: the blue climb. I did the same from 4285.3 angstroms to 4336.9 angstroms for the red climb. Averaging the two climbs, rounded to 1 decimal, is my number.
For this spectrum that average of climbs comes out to 1.1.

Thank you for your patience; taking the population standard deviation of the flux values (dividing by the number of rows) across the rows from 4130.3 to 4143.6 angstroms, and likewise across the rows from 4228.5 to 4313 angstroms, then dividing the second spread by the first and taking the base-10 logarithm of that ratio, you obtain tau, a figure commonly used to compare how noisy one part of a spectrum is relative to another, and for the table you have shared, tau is 0.6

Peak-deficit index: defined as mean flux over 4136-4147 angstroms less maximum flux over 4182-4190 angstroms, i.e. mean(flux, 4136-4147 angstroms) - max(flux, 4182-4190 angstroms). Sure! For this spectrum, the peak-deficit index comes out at 1.5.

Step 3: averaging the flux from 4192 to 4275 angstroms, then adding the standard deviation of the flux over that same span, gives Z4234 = 21.5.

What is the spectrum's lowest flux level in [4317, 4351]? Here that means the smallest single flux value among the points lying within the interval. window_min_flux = 24.8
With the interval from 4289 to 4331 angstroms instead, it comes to 21.73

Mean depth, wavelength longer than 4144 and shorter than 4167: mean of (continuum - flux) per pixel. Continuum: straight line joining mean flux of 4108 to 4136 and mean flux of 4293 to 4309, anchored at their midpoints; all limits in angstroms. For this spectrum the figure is 1.0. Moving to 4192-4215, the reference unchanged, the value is 2.1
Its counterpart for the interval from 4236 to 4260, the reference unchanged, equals 2.0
